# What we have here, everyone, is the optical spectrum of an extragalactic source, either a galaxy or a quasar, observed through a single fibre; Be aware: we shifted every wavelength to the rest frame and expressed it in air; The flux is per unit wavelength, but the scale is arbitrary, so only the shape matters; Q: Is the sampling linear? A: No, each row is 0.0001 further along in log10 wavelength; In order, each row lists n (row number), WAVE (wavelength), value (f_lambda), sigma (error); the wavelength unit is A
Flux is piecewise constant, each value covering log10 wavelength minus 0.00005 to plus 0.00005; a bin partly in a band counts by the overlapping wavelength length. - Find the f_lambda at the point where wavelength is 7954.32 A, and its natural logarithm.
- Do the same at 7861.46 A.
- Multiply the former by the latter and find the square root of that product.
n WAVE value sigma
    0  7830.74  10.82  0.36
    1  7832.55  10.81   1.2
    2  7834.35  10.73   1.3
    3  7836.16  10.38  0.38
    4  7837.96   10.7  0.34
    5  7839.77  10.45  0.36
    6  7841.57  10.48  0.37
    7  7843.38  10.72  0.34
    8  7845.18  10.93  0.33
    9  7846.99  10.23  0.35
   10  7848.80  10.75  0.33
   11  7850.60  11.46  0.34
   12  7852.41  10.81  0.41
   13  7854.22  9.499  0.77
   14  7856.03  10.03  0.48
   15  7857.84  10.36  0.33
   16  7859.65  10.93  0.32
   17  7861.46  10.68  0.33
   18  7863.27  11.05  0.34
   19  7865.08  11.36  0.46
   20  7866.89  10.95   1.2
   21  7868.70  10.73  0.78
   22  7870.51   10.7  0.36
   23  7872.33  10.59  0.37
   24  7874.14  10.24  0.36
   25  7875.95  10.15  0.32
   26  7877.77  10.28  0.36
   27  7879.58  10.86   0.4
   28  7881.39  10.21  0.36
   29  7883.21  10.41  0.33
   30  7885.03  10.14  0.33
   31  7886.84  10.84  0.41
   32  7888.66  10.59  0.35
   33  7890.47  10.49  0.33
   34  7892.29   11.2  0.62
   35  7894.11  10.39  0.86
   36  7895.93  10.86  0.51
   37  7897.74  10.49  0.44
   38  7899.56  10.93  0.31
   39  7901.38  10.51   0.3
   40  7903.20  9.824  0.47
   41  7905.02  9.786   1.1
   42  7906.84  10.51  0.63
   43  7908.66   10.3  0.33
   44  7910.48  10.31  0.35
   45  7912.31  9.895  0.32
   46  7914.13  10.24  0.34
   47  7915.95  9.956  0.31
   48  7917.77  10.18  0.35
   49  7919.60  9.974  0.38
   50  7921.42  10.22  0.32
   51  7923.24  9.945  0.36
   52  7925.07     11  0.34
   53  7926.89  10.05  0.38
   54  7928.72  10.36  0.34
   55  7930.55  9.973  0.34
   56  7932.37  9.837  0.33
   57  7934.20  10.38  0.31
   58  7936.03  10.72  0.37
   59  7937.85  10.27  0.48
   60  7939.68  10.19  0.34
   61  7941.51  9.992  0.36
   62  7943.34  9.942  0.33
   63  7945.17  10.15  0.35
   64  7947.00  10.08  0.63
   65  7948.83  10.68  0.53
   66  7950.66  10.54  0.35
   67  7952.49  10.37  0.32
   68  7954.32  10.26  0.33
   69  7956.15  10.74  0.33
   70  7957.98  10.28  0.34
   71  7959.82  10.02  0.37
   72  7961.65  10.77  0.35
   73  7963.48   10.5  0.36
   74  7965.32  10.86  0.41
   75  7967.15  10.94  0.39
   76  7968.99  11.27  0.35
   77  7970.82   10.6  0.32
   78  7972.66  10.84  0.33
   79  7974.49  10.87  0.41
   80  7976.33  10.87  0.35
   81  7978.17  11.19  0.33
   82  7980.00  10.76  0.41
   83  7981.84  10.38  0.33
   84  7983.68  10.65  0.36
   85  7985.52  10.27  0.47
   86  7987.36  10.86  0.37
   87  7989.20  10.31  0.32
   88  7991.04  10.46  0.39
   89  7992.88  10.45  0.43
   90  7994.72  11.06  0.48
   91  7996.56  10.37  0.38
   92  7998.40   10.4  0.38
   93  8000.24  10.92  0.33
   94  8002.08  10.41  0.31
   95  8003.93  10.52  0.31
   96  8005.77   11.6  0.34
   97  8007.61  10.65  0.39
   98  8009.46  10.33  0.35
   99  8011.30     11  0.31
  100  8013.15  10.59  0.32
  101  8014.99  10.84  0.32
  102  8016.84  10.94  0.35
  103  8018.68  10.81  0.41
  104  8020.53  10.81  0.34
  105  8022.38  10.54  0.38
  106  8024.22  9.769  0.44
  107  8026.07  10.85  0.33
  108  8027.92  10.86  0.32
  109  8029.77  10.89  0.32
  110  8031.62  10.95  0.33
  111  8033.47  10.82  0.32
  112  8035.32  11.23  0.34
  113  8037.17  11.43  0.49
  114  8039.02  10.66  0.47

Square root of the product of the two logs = 2.35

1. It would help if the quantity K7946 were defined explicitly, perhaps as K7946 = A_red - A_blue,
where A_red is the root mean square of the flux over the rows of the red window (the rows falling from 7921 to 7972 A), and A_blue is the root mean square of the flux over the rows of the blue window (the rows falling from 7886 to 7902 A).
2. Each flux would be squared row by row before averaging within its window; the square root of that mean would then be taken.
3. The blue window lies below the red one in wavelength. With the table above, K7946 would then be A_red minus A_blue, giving -0.31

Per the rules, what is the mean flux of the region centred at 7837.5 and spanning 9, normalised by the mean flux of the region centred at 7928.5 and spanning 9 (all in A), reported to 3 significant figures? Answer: 1.03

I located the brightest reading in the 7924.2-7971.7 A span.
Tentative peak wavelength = 7968.99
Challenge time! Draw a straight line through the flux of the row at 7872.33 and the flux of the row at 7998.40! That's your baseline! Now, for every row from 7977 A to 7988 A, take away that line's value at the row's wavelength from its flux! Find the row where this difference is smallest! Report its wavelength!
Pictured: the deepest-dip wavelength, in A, 7985.52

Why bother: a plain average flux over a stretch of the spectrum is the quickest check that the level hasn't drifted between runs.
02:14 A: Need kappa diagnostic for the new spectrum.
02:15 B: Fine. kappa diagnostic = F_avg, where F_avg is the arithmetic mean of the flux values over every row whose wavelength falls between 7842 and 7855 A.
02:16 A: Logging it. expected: 10.63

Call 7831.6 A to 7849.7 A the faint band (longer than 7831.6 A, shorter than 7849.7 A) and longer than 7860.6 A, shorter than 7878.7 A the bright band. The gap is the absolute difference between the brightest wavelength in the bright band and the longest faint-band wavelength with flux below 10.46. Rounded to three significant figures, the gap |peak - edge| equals 18.1 A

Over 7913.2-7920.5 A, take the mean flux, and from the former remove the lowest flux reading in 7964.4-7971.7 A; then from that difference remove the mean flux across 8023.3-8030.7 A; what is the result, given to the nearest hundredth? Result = -11.10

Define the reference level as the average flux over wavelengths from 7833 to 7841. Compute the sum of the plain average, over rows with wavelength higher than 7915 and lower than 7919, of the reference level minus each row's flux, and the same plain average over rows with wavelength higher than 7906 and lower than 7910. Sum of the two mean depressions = 0.7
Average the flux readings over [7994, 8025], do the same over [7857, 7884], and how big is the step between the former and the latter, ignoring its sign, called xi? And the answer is 0.0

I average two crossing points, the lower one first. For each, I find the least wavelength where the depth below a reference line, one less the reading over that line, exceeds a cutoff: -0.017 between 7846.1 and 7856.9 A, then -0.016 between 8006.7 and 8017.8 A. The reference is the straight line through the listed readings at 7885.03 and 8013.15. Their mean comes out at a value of 7930.9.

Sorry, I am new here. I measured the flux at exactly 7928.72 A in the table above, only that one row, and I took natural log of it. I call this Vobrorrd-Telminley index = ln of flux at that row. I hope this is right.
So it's 2.34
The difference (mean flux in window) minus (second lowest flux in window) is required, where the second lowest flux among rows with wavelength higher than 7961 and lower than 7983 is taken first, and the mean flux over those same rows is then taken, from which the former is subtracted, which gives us 0.32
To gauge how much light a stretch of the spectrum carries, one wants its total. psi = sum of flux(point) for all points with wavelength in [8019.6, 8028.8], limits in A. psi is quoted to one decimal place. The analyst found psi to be 52.8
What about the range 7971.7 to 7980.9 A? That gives 54.5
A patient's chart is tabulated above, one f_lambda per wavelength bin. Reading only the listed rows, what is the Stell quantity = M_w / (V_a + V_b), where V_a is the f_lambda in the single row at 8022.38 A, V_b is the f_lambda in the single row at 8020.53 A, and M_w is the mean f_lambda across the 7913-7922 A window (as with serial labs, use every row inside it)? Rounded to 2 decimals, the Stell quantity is 0.47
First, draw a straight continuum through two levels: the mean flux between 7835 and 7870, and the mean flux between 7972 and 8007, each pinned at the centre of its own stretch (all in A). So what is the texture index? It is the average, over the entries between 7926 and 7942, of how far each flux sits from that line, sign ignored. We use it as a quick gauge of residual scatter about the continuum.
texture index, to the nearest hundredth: 0.49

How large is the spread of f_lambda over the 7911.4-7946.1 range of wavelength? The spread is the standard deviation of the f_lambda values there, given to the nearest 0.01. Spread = 0.29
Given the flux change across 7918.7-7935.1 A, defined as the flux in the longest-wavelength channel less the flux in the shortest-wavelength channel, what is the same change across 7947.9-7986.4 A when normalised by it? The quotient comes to -1.0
